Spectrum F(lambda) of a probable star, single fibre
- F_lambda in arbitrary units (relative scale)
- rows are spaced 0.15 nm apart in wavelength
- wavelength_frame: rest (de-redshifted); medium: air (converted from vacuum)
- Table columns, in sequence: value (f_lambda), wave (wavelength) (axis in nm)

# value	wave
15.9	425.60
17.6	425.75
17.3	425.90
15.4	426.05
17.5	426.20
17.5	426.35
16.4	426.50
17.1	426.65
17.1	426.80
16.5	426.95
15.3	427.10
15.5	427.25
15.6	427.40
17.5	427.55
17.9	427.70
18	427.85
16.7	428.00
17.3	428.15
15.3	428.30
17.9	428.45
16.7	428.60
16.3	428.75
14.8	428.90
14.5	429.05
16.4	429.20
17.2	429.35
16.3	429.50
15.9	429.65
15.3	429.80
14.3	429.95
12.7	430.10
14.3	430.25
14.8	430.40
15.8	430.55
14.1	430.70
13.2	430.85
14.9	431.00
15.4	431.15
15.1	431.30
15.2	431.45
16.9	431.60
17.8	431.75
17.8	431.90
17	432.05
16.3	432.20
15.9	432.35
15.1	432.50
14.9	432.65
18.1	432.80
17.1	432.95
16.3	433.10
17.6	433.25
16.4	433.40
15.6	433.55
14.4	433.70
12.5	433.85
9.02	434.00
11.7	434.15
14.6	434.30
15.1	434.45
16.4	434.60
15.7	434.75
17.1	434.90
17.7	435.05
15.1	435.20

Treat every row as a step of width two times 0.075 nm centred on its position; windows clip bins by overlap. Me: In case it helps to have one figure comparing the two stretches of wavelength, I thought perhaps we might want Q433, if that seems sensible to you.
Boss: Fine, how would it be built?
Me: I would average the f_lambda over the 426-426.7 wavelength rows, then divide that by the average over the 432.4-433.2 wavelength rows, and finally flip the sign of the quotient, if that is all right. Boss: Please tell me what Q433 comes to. -1.03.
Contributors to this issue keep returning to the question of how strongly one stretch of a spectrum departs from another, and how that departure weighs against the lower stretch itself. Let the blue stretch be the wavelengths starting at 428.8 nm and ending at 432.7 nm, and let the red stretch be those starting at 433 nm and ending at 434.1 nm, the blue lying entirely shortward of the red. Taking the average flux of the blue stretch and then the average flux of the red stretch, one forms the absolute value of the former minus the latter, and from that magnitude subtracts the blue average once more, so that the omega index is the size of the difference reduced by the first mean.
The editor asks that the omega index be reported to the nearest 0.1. -14.5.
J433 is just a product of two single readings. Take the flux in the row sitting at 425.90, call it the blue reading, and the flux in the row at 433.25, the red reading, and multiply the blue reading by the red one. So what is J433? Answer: 304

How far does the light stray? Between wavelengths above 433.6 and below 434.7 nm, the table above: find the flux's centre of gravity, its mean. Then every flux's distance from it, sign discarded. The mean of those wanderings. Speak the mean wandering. 1.98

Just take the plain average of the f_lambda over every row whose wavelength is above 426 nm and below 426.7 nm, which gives 16.8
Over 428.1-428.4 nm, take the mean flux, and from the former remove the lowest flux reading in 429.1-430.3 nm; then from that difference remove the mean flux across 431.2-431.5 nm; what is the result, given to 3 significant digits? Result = -11.5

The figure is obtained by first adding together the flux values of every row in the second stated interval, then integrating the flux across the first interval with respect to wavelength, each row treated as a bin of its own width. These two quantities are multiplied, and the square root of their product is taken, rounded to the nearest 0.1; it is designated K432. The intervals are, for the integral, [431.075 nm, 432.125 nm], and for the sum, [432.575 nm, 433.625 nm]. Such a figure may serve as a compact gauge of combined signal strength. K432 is 44.8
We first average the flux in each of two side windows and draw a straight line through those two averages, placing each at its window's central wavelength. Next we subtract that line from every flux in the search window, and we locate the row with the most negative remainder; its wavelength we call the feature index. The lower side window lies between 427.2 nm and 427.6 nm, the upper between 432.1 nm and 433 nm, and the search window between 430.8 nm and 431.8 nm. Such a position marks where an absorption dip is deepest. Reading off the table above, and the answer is 430.85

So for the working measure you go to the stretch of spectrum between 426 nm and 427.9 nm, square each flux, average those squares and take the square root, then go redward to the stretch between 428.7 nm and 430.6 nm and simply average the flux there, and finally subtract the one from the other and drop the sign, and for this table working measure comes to 1.5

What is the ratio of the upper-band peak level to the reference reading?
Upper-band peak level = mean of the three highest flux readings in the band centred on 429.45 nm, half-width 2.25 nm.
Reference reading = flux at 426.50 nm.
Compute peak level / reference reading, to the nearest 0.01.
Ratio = 1.09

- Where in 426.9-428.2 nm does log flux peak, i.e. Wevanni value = 427.85 nm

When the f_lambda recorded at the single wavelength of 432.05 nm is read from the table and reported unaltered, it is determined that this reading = 17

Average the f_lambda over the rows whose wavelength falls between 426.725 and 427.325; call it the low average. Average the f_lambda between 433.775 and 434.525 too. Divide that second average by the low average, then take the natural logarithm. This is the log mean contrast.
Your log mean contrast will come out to -0.25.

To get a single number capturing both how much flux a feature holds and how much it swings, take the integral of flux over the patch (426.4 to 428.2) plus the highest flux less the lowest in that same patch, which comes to 32.8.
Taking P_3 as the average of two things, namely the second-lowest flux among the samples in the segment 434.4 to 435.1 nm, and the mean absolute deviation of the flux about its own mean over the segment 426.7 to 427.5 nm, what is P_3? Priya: 8.17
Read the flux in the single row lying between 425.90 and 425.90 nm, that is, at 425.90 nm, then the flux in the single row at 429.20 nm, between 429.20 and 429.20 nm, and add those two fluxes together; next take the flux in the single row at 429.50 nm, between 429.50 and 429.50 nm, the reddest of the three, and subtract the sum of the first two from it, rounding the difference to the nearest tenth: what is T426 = -17.4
